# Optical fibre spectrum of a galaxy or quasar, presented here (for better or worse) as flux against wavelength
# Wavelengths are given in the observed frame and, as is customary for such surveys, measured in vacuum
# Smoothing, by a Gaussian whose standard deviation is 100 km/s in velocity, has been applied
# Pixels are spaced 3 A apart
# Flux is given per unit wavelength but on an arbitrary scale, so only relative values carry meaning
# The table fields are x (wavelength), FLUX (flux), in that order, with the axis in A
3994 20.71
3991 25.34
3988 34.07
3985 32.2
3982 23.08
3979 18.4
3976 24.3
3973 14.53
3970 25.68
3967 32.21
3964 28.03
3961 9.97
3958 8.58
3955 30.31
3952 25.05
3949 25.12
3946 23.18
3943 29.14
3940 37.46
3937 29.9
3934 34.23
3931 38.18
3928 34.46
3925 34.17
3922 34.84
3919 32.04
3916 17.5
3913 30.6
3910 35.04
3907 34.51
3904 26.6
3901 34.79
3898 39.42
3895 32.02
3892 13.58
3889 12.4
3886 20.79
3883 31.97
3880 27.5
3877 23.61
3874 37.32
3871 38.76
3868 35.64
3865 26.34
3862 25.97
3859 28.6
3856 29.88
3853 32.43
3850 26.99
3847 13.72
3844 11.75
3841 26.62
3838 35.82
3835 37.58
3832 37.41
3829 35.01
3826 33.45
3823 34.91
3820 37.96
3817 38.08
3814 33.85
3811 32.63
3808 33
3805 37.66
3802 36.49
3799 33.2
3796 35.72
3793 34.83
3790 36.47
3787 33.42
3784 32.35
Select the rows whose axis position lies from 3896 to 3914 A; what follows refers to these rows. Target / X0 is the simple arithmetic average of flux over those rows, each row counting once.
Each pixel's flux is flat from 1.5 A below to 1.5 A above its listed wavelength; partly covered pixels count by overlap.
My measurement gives 33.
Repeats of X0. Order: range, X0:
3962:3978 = 25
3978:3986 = 25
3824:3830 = 34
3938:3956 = 28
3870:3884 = 32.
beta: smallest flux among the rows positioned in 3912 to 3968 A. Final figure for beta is 8.58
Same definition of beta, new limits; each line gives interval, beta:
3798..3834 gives 32.63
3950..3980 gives 8.58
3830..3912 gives 11.75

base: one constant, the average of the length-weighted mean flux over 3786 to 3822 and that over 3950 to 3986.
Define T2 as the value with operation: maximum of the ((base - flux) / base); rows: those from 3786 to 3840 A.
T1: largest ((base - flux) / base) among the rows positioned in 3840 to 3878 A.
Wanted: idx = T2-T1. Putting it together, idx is -0.7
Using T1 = 0.59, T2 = -0.13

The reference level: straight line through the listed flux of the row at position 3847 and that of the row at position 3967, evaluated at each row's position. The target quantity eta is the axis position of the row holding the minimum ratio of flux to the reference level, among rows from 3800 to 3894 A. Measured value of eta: 3889 A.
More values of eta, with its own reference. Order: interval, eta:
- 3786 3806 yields 3805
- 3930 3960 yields 3958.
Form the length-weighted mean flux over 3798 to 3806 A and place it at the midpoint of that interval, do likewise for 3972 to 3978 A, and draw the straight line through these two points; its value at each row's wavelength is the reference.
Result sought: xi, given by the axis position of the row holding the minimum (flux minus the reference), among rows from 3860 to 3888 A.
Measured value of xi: 3886 A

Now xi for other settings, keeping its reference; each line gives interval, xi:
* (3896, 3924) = 3916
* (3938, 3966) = 3958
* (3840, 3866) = 3844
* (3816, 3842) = 3841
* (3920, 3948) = 3946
